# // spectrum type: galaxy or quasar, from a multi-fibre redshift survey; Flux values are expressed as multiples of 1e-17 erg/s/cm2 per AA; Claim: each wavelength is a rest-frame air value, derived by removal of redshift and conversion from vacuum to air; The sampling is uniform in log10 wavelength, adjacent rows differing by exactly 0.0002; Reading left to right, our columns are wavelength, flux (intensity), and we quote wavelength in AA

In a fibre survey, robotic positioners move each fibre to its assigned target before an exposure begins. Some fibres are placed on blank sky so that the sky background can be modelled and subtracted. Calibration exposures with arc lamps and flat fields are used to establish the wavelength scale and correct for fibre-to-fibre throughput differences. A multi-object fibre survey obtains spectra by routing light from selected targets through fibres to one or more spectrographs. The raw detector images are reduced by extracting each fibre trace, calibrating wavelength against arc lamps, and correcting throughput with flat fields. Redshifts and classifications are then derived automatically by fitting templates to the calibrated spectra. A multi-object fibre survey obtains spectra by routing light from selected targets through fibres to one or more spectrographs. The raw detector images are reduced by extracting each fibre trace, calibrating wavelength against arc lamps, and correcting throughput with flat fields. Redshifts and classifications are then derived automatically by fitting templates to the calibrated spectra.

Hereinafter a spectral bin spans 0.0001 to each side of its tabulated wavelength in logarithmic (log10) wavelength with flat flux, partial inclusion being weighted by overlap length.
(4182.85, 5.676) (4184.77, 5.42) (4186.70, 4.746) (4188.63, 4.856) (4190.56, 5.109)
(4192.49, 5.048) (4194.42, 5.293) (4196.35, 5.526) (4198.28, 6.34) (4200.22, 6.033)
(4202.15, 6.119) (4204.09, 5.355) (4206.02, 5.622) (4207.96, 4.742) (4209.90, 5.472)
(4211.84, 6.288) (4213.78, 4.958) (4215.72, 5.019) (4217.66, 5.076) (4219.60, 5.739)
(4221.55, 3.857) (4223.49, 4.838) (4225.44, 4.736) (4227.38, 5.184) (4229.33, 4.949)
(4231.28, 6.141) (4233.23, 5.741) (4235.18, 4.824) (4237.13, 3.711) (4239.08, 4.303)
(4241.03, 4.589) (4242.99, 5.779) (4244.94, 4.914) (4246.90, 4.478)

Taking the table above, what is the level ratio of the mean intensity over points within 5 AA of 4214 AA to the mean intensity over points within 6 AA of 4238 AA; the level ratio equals 1.11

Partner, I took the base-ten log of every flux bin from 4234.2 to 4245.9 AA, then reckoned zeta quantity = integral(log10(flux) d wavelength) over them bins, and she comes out 7.8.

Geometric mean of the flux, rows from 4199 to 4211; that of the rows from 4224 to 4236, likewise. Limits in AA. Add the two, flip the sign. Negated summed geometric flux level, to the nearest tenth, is -10.8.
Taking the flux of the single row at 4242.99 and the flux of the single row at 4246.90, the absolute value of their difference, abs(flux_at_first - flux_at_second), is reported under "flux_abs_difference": 1.3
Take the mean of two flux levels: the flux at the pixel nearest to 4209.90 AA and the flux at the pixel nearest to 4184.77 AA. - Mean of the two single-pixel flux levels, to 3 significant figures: 5.45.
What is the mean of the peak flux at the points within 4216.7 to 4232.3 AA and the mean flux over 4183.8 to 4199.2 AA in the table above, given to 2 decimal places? 5.72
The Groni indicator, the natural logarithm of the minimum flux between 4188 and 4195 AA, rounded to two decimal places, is 1.58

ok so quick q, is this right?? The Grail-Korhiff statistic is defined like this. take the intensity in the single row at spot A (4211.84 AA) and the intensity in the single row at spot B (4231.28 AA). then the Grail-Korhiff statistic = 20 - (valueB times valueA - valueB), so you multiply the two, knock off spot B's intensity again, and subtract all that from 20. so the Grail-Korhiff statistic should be -12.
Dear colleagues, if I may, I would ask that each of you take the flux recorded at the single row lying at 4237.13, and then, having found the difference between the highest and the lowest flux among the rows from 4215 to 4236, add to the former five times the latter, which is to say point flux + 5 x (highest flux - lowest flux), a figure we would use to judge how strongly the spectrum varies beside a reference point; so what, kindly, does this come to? 15.1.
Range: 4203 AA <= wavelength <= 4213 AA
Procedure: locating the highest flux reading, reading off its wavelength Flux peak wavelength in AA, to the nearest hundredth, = 4211.84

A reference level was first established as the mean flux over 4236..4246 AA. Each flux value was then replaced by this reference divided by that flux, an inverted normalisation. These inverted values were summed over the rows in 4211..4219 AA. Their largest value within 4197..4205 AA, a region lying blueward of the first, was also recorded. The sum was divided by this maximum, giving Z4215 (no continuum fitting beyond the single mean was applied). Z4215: 4.05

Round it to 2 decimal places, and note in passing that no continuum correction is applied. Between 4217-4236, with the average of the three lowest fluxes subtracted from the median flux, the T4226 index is 0.54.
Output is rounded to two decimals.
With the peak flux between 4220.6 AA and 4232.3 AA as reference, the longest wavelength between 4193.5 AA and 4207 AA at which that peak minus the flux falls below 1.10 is 4206.02 AA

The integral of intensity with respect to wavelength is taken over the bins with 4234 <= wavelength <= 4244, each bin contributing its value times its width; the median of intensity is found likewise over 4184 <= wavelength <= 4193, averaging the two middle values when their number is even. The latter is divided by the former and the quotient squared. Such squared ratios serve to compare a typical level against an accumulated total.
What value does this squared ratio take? 0.012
